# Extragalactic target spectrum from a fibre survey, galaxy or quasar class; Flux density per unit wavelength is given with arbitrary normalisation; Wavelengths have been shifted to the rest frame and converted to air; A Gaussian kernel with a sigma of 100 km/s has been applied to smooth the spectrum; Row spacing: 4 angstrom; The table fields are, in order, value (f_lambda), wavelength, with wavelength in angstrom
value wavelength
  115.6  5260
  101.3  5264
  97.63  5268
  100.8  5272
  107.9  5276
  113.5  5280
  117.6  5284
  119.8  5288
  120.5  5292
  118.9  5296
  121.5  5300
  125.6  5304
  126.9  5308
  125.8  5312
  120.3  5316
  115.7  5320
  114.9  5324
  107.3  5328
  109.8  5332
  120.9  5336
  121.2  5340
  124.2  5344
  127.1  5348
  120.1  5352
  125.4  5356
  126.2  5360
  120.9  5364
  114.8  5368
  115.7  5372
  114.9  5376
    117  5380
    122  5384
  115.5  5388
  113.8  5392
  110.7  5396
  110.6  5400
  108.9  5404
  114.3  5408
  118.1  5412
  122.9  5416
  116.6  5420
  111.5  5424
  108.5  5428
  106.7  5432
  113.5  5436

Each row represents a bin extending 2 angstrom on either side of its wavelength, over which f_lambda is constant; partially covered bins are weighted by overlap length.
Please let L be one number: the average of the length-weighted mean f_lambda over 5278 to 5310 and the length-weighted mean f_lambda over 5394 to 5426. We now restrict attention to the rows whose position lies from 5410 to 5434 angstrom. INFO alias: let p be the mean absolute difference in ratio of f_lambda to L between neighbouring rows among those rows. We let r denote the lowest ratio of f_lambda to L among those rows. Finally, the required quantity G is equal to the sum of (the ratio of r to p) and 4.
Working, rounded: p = 0.036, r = 0.91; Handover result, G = 29.4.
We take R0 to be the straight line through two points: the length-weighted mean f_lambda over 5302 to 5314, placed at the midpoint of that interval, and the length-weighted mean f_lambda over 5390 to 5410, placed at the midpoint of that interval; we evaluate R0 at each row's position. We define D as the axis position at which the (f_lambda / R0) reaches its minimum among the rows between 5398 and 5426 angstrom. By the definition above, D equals 5404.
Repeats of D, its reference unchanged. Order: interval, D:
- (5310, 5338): 5328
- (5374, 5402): 5396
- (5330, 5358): 5332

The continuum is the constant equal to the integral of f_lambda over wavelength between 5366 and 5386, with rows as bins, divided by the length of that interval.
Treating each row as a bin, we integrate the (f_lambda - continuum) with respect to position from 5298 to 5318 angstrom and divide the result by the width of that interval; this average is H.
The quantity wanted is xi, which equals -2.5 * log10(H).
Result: -2.1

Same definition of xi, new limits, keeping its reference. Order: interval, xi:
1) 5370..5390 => 2.1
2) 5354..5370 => -1.7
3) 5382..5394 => 1.6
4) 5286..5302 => -1.3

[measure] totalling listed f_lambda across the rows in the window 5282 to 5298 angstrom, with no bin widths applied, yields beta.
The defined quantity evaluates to 477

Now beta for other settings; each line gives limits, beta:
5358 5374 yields 478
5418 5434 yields 443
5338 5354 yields 493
